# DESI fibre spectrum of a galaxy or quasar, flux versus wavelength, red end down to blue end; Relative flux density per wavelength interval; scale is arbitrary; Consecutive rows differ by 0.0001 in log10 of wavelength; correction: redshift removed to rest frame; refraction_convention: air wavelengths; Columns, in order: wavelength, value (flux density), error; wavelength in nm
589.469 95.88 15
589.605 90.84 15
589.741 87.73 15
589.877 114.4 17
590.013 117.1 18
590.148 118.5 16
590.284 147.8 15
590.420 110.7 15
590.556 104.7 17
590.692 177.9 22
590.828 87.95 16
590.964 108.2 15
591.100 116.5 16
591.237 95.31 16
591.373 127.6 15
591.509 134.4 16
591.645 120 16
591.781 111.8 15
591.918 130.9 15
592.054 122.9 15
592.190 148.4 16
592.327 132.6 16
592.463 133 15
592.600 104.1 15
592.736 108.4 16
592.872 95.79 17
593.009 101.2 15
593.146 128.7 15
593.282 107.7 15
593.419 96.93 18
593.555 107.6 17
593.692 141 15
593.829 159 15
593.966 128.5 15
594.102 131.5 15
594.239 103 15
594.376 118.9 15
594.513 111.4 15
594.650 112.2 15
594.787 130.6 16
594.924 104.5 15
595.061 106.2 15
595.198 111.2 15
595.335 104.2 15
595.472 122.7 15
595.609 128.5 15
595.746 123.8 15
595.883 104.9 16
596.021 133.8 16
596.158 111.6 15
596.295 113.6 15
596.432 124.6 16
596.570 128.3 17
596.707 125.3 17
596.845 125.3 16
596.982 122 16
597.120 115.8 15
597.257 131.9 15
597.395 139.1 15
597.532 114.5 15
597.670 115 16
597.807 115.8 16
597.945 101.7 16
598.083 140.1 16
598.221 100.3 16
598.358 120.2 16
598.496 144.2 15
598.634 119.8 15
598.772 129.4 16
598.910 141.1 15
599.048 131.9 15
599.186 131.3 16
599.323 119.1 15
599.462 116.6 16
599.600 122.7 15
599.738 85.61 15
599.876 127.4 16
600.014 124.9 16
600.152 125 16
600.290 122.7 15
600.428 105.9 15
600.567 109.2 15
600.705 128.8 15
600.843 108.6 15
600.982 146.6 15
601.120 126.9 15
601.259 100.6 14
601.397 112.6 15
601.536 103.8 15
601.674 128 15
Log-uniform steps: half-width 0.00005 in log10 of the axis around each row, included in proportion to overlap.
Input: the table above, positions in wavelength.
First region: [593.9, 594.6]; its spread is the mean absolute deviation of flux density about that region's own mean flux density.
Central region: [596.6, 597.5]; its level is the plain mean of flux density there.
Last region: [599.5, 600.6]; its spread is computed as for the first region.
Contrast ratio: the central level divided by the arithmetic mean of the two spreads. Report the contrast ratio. 12.3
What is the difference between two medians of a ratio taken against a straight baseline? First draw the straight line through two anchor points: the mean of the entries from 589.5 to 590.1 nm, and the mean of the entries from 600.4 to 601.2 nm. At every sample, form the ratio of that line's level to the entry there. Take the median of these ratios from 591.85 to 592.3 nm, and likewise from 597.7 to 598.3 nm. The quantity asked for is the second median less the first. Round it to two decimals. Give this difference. 0.26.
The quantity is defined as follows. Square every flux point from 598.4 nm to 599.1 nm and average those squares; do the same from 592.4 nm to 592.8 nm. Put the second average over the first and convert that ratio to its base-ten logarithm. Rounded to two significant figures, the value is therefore -0.12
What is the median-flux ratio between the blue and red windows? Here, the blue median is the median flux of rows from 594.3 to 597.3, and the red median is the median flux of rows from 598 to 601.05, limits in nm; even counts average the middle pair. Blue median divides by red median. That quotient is 0.973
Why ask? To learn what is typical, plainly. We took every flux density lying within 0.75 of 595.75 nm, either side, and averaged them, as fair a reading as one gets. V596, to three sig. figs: 117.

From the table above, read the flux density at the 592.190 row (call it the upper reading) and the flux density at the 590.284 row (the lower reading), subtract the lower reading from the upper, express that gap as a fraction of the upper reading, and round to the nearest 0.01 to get 0.00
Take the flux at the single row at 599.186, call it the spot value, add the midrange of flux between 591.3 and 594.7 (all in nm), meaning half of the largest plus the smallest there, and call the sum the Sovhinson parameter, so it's 259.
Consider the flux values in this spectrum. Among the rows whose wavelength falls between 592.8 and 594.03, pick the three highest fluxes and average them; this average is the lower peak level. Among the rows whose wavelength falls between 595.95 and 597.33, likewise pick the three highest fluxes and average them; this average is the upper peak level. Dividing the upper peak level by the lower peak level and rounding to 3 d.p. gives 0.919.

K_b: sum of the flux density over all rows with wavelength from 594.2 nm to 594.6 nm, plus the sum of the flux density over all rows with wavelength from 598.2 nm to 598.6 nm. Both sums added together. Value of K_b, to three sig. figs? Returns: 698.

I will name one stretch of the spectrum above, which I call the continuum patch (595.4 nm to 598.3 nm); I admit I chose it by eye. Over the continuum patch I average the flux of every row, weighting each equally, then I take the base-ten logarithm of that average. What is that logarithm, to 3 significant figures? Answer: 2.08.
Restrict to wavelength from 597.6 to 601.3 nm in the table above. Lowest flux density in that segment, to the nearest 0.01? 85.61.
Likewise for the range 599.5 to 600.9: 85.61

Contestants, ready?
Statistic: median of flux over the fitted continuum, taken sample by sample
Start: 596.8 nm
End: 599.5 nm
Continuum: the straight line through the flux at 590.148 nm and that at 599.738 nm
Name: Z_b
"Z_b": 1.34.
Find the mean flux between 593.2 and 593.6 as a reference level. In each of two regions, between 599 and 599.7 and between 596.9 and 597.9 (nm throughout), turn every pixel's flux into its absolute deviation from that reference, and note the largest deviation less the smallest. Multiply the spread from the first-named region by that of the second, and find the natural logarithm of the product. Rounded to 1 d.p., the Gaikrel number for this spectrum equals 5.9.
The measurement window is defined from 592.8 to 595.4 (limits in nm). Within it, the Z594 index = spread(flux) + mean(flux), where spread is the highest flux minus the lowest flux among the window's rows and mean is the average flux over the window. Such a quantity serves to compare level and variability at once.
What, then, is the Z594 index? 179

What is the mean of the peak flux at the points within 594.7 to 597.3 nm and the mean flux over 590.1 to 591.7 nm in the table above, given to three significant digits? 127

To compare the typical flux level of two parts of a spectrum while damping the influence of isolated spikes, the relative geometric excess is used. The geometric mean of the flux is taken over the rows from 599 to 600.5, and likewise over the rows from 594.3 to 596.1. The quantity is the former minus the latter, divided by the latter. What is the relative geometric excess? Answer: 0.023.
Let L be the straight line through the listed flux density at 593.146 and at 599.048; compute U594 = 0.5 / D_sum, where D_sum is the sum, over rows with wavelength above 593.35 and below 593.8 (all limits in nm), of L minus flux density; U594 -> 0.012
